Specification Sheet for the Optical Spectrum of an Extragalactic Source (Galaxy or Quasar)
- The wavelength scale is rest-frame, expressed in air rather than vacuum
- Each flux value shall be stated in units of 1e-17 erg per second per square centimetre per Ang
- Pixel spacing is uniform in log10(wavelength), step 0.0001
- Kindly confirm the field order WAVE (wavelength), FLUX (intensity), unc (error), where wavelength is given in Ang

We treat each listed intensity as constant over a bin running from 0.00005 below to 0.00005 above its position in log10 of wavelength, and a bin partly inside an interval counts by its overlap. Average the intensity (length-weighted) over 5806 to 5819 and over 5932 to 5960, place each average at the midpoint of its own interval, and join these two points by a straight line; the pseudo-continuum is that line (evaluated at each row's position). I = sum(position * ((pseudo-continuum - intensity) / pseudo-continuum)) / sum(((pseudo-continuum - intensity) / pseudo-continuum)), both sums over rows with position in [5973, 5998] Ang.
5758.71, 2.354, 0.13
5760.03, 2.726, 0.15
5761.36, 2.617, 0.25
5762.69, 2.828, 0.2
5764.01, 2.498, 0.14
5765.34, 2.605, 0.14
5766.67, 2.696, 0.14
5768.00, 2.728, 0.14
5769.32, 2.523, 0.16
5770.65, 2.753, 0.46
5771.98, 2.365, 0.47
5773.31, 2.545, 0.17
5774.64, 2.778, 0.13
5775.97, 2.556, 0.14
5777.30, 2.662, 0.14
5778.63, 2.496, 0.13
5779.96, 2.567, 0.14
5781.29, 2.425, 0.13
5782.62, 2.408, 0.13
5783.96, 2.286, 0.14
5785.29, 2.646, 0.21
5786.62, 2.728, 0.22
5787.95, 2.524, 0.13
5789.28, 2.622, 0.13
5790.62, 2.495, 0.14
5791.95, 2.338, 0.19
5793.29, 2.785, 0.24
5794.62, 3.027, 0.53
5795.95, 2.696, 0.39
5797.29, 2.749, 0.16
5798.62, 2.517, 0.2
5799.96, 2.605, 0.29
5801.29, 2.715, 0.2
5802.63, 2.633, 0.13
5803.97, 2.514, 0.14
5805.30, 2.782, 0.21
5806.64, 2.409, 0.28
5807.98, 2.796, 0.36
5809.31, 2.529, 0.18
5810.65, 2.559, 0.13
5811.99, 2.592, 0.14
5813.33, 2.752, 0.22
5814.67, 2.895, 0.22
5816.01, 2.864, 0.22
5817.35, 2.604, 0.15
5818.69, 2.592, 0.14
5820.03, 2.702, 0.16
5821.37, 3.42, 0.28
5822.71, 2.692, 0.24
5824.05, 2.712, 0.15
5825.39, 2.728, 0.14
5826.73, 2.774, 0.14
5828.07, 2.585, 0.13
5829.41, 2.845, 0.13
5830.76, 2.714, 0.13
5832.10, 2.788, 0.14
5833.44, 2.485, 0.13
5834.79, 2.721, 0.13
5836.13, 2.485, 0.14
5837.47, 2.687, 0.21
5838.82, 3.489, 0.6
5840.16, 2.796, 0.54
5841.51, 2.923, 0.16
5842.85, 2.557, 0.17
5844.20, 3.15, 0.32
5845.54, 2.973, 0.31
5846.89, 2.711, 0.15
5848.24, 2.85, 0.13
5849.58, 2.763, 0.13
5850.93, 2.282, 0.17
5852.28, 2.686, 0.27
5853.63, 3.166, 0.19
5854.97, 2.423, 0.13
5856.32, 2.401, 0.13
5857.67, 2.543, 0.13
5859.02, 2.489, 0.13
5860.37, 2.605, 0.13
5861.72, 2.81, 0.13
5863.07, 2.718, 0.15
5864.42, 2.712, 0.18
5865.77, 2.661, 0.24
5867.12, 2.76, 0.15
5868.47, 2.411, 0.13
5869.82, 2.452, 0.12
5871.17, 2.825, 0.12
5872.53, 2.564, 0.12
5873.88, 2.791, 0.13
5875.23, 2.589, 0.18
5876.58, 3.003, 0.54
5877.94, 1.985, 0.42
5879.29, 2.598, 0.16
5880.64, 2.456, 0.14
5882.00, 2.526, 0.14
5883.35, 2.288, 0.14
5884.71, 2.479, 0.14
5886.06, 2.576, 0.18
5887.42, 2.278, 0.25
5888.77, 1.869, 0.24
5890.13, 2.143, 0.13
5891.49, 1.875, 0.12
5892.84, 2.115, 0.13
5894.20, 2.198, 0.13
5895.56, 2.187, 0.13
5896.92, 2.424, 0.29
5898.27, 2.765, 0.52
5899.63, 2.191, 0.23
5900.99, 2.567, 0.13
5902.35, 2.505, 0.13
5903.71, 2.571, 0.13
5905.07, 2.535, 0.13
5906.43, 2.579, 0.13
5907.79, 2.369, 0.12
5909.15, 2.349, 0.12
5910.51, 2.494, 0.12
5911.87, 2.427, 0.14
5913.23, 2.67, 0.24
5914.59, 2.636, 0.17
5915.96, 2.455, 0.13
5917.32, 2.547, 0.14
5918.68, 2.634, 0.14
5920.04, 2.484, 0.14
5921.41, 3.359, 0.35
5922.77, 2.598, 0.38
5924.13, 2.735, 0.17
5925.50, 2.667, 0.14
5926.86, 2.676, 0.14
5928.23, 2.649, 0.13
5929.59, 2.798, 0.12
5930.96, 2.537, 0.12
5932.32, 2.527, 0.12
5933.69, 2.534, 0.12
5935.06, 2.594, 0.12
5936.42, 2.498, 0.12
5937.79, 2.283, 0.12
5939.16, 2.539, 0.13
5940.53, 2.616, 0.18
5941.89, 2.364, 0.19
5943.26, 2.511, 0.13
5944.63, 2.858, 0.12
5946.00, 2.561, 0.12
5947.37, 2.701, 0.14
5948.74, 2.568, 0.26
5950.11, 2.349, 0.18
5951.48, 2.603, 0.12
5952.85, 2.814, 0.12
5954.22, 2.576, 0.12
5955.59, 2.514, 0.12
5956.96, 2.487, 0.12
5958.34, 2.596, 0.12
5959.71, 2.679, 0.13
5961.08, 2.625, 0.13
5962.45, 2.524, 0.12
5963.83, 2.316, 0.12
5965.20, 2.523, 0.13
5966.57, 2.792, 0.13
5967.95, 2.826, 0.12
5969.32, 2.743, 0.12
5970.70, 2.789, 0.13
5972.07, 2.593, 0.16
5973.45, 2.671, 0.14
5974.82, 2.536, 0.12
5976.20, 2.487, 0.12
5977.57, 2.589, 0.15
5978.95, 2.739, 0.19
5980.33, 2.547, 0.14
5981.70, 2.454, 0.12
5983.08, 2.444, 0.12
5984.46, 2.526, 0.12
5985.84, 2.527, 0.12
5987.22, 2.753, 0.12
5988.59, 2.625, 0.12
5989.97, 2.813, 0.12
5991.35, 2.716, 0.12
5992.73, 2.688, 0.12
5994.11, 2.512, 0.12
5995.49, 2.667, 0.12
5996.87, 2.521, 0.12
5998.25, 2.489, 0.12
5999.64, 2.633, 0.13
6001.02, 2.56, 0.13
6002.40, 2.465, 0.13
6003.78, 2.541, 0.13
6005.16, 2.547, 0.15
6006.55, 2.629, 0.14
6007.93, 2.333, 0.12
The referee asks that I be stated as 5988.0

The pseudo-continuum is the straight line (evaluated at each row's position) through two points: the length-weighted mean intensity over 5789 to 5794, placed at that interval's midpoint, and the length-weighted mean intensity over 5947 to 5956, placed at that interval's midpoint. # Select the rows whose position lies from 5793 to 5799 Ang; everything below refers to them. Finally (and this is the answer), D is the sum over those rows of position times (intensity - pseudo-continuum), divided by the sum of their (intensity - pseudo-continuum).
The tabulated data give 5794.8 Ang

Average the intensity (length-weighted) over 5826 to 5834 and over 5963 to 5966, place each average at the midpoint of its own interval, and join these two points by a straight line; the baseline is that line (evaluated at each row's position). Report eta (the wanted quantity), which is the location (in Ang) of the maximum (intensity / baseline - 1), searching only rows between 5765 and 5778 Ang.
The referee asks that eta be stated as 5774.64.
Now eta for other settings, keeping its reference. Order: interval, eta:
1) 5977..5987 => 5978.95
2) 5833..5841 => 5838.82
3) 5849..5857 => 5853.63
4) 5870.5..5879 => 5876.58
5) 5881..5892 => 5886.06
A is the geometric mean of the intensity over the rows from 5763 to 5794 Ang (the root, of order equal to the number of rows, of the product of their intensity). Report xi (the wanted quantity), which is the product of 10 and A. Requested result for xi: 25.6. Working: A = 2.56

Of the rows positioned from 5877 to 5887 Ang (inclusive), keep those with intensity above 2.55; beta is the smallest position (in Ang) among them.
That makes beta 5879.29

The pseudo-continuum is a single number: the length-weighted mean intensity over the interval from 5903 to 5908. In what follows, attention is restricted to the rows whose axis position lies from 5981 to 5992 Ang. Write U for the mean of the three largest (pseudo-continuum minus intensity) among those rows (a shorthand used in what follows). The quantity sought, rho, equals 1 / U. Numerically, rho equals 19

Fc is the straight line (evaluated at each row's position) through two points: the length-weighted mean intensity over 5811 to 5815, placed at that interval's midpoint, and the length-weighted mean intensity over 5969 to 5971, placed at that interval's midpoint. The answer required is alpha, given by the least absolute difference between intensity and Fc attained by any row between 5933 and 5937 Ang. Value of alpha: 0.15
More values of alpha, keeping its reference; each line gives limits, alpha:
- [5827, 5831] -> 0.01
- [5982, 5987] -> 0.24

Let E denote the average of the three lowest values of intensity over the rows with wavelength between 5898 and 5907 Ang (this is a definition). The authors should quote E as 2.41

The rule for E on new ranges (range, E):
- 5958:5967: 2.45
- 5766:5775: 2.48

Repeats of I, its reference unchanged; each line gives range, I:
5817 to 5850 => 5836.7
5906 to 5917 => 5909.8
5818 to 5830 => 5823.4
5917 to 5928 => 5922.8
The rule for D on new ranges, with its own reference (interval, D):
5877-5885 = 5880.4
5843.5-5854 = 5848.0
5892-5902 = 5895.3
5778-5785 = 5782.6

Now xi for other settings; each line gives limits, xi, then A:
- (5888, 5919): 23.8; 2.38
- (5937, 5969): 25.7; 2.57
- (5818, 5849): 27.9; 2.79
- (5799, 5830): 27.0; 2.70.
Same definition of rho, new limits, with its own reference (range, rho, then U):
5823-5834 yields -15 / -0.07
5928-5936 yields -160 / -0.01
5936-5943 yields 7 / 0.14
